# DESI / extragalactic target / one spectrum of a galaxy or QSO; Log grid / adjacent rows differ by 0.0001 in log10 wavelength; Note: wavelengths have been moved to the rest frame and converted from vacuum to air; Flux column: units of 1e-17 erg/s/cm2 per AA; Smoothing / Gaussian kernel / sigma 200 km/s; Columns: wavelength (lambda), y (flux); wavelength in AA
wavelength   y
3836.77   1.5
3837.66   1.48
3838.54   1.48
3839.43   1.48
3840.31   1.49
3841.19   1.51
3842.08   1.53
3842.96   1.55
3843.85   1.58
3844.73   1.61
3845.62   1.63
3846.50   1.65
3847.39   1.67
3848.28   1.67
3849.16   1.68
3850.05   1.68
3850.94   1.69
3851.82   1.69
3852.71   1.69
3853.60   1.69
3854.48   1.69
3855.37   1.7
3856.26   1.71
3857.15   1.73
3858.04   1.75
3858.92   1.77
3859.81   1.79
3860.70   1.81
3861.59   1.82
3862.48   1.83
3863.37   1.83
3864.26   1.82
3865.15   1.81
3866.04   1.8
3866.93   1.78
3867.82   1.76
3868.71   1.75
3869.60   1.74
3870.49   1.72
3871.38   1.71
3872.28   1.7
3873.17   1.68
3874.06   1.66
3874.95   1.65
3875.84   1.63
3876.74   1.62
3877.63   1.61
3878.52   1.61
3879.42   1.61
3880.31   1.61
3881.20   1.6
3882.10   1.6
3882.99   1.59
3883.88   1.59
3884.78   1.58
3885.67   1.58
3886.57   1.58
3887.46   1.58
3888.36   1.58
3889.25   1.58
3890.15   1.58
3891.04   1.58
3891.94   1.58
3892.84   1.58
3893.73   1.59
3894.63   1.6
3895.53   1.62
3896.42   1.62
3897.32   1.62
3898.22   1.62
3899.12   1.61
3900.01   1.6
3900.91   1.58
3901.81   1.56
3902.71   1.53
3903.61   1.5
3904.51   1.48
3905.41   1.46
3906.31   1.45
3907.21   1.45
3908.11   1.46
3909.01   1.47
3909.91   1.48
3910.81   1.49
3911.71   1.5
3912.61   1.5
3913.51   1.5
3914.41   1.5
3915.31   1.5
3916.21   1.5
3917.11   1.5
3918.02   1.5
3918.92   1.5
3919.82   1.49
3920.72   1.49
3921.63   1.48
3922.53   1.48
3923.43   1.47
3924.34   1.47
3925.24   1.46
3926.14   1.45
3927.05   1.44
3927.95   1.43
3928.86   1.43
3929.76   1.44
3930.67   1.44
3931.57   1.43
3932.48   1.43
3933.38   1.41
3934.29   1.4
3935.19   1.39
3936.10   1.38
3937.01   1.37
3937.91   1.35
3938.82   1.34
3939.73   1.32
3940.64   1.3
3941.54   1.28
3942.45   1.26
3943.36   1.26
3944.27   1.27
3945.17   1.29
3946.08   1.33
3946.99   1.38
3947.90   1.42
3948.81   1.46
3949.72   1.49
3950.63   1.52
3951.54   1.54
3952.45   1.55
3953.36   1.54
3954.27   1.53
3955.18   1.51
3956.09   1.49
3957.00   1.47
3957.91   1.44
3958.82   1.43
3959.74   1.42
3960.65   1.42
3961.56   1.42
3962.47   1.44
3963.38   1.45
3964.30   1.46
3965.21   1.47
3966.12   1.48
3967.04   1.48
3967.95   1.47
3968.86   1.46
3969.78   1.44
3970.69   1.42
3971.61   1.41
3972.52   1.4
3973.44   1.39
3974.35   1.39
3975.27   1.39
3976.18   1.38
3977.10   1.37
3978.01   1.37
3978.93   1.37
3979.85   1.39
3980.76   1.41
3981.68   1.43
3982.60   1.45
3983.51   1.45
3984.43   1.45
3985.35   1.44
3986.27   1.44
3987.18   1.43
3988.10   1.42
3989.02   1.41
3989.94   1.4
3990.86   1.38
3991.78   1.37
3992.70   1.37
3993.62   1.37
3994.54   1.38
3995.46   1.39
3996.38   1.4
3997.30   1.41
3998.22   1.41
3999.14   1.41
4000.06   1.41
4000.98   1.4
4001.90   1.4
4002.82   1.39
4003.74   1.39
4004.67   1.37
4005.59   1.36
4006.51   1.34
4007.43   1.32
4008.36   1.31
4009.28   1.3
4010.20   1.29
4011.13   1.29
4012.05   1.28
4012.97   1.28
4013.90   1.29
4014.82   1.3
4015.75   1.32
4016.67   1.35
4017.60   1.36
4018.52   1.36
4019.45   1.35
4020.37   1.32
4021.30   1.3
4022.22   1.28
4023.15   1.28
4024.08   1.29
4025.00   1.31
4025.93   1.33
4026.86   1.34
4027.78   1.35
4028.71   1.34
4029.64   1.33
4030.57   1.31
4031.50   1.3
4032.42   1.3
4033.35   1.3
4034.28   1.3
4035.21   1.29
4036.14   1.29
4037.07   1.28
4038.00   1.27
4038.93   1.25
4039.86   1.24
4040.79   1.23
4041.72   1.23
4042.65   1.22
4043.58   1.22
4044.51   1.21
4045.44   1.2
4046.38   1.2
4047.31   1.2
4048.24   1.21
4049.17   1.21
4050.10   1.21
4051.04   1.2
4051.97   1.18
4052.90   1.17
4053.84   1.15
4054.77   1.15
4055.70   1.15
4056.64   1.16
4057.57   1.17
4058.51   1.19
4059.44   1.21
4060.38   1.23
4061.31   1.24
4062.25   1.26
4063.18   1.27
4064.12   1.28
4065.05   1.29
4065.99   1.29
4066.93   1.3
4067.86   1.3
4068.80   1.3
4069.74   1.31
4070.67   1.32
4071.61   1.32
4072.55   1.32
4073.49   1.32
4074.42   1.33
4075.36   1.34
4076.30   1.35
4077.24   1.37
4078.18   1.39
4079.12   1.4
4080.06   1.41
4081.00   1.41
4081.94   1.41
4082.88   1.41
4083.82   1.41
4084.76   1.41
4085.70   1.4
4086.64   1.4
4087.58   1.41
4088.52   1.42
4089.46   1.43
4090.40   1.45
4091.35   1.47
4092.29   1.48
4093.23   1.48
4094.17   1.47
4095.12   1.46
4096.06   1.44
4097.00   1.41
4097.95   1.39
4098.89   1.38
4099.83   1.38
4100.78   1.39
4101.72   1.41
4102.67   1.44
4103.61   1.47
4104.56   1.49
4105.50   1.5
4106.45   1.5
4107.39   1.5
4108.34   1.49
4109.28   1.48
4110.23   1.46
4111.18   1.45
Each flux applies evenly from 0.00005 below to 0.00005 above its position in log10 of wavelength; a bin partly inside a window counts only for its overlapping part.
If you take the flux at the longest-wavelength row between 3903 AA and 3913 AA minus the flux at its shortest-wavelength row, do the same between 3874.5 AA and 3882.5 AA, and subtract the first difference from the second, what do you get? -0.050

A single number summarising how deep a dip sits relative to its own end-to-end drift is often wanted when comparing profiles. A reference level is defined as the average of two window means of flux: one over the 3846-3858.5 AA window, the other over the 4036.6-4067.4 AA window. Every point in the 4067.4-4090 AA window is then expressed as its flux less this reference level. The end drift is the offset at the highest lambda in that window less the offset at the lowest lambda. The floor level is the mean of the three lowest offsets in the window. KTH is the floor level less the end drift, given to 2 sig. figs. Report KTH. -0.28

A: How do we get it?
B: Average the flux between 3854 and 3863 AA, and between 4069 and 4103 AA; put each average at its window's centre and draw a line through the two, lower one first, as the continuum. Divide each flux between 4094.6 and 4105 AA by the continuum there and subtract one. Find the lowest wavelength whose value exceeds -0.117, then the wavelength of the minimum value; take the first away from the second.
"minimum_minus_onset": 3.8 AA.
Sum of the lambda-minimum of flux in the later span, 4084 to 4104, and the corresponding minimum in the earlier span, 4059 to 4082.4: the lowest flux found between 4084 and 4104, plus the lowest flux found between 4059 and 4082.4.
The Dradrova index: 2.6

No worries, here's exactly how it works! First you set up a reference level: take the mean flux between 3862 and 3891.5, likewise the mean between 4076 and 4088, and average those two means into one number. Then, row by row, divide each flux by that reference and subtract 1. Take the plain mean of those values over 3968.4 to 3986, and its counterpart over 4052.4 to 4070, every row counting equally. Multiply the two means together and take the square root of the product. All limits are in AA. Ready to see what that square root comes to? 0.12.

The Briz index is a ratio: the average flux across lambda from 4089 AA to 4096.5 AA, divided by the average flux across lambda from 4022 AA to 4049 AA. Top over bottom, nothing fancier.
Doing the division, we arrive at 1.15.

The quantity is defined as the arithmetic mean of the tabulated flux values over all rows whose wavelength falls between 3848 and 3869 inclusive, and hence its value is 1.75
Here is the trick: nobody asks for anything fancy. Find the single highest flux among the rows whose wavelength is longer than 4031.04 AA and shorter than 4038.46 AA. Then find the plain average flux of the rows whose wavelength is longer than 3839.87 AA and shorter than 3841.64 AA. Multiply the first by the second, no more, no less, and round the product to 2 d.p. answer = 1.95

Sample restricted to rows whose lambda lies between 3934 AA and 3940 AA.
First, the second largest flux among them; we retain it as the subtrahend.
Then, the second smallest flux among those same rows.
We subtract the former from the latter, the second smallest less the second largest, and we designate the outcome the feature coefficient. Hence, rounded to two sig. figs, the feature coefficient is -0.050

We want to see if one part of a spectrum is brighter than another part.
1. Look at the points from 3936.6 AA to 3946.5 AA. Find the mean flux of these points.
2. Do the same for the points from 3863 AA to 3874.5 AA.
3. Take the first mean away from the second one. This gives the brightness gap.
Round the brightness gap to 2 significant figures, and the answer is 0.44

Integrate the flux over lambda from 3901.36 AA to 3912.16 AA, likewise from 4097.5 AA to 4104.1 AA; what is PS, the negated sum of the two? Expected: -25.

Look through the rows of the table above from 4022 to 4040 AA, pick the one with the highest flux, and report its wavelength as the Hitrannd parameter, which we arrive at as 4027.78 AA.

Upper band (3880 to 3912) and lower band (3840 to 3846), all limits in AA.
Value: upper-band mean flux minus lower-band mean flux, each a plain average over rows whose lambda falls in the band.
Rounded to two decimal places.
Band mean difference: 0.00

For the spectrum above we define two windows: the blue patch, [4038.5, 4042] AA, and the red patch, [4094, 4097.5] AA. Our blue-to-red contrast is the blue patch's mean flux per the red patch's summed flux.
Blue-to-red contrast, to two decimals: 0.21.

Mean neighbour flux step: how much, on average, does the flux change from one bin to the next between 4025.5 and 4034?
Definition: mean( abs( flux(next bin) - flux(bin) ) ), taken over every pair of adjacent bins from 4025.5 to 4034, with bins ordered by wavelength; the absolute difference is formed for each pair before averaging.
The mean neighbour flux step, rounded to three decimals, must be 0.009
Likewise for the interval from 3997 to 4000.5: 0.000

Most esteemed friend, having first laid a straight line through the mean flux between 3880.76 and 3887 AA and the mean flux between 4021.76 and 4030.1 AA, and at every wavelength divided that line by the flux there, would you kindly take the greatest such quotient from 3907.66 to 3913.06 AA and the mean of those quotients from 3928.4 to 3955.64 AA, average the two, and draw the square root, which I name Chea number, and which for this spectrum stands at 1.028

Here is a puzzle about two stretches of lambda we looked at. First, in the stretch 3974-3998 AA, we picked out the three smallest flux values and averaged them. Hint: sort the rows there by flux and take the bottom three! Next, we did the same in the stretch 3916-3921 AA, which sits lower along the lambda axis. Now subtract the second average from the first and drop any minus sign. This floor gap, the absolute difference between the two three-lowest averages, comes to 0.12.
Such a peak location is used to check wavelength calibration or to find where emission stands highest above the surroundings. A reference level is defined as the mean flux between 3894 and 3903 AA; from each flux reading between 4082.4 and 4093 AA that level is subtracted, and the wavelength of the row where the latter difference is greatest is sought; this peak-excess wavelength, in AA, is 4092.29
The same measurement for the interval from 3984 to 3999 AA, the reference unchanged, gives 3984.43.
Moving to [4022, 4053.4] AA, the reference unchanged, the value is 4027.78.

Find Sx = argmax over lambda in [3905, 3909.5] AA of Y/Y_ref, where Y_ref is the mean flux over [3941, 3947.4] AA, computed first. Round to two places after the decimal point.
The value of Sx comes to 3909.01 AA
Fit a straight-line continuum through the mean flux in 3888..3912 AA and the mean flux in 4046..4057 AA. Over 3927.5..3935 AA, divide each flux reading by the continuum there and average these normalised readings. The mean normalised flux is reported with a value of 0.97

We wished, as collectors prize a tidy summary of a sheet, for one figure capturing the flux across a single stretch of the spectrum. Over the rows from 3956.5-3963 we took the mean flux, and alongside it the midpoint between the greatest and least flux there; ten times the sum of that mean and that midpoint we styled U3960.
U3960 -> 29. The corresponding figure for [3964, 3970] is 29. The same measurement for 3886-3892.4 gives 32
